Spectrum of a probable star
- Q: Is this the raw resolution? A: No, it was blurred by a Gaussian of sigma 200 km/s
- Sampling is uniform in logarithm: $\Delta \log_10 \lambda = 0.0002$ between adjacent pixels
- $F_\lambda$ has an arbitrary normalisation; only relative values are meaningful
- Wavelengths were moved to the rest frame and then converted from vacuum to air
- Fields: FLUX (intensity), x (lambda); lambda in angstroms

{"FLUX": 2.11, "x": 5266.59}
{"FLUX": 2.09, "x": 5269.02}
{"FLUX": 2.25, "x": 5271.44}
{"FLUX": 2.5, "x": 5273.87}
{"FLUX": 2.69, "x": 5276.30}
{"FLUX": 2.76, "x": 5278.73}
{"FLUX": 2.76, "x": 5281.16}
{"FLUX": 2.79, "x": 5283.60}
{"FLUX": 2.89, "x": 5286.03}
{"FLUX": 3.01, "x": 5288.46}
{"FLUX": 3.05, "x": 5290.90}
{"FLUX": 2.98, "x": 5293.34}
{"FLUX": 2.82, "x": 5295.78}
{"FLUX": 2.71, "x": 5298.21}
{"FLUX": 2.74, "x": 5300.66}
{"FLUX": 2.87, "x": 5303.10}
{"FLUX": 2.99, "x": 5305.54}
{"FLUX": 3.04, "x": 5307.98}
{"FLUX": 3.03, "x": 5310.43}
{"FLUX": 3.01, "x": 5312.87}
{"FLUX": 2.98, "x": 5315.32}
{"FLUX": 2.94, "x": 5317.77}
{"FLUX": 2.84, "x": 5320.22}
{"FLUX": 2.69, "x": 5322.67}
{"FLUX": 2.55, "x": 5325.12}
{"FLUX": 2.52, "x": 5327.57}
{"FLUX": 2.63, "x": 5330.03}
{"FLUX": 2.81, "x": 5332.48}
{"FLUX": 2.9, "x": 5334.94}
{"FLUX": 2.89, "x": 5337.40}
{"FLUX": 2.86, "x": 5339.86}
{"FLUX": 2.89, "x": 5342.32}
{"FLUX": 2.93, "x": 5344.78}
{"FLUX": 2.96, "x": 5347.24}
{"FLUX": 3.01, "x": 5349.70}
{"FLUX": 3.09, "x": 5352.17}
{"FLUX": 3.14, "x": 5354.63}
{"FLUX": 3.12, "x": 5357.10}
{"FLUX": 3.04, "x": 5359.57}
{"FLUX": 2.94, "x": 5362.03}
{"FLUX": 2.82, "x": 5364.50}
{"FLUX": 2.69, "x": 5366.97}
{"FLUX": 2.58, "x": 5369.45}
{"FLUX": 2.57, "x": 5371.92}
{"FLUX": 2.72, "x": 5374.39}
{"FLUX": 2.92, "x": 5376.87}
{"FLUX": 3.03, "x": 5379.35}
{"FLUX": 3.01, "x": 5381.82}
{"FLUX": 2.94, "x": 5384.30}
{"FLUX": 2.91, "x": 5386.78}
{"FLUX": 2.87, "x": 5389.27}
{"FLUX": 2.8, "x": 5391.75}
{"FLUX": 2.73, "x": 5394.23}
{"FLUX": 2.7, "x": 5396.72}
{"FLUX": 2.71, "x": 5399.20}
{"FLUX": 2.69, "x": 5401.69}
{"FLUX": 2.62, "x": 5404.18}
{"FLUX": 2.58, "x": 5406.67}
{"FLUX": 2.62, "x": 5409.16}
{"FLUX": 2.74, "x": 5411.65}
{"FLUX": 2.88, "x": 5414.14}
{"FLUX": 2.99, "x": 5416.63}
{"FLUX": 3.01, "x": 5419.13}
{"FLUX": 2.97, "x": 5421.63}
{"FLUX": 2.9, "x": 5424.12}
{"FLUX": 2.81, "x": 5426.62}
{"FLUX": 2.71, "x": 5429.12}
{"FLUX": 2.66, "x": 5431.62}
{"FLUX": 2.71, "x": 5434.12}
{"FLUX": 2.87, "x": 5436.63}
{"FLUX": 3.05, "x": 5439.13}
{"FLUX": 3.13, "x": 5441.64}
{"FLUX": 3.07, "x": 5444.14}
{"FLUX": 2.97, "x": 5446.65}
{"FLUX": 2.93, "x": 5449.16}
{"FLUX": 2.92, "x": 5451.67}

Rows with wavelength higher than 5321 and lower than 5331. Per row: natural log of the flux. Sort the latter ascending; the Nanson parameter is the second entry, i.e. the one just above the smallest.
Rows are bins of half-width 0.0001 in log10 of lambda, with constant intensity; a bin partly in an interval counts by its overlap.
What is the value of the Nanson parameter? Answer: 0.94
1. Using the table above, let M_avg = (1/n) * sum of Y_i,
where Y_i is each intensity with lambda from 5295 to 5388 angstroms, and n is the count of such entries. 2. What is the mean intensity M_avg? 2.87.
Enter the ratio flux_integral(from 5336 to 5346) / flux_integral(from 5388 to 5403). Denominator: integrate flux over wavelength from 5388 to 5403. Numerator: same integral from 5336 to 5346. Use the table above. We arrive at 0.7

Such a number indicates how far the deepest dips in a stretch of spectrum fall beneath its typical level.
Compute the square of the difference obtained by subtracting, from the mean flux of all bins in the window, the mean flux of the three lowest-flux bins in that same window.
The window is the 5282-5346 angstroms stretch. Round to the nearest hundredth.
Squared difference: 0.09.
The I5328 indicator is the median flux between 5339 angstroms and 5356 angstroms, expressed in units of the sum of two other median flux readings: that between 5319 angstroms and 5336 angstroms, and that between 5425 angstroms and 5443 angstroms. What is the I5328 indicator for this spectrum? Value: 0.54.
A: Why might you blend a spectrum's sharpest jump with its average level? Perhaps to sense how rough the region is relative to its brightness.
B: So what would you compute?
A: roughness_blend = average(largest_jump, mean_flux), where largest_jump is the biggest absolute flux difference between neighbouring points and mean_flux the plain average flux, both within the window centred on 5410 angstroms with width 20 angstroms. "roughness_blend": 1.45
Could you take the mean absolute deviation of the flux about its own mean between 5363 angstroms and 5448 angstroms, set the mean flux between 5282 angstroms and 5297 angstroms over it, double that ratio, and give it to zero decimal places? 42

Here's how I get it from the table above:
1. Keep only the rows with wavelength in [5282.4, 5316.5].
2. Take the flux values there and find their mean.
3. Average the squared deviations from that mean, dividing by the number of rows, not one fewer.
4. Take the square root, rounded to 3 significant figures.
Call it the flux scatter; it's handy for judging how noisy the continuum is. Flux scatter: 0.113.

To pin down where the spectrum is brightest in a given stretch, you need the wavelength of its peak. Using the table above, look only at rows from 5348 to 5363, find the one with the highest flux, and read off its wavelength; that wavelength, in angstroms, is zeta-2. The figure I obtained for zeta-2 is 5354.63 angstroms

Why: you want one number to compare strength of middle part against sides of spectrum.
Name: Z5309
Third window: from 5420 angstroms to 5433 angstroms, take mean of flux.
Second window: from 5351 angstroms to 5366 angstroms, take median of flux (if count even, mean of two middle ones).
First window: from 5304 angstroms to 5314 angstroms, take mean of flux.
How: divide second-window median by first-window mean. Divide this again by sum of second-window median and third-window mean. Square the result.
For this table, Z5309 0.0299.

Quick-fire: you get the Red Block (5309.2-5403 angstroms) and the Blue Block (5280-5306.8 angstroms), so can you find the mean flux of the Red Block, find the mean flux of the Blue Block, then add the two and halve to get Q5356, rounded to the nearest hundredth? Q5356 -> 2.86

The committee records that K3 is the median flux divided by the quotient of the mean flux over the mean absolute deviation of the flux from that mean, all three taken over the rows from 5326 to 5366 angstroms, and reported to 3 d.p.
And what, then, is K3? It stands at 0.120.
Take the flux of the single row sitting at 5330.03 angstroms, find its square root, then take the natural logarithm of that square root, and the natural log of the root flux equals 0.48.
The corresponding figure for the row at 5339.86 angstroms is 0.53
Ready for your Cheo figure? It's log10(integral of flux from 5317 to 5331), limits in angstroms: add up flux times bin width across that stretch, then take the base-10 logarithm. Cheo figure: 1.6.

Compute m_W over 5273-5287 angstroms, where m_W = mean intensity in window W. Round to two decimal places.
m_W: 2.73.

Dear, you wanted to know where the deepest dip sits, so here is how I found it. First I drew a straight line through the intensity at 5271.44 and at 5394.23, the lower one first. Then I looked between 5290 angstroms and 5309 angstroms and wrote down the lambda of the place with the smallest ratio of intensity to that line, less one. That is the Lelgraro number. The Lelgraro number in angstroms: 5298.21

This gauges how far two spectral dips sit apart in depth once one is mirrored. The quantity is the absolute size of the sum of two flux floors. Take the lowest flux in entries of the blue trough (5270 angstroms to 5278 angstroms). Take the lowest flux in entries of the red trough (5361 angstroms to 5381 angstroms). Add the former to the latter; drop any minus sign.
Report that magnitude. 4.82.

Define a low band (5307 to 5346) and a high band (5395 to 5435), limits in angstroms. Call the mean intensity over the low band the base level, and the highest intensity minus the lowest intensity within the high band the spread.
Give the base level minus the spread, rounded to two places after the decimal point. 2.41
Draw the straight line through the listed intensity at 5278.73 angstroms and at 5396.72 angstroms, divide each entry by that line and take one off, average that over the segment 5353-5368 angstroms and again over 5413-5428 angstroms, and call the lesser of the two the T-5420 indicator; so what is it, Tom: 0.088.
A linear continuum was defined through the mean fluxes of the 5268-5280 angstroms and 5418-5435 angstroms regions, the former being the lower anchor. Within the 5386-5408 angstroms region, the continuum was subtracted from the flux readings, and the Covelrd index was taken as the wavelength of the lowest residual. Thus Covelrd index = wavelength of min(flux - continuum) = 5406.67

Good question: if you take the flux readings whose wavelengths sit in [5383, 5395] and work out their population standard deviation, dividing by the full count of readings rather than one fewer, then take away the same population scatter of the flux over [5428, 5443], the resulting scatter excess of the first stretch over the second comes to -0.10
